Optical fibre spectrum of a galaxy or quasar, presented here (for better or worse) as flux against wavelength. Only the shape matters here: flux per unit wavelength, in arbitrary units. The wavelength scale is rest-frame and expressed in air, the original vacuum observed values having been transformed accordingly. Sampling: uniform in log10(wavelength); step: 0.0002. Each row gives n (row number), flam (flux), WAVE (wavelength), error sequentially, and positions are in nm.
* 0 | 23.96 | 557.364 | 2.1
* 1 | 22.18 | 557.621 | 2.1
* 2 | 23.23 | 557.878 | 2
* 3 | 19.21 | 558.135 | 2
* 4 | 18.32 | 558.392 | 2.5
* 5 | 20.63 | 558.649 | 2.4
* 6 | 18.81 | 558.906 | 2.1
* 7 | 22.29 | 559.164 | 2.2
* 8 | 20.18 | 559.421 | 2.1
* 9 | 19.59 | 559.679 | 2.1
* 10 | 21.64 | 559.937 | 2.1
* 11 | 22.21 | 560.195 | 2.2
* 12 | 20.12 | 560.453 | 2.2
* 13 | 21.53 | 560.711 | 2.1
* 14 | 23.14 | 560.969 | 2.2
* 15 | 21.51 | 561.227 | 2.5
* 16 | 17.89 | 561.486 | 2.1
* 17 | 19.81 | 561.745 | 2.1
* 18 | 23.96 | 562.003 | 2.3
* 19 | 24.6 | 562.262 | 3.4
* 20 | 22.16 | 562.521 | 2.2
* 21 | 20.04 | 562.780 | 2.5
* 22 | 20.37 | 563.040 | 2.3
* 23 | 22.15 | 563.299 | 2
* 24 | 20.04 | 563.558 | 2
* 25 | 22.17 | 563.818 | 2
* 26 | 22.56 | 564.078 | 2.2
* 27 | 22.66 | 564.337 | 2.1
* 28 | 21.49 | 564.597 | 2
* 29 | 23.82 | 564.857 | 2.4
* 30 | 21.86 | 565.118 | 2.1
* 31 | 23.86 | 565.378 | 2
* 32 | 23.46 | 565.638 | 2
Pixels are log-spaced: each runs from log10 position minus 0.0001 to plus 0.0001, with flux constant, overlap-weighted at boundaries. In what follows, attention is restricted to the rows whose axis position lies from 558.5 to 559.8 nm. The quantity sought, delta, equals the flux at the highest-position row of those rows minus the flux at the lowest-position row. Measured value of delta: -1.0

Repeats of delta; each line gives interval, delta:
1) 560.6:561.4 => 0.0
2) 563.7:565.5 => 1.7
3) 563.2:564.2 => 0.4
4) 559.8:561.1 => 1.5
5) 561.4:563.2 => 2.5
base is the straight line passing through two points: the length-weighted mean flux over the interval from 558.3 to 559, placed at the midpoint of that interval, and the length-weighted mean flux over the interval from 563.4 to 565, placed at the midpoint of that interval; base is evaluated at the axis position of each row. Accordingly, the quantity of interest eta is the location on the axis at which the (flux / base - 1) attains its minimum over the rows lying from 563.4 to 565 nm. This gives 563.558 nm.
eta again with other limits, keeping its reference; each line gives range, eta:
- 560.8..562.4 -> 561.486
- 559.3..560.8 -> 559.679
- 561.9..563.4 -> 562.780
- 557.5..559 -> 558.392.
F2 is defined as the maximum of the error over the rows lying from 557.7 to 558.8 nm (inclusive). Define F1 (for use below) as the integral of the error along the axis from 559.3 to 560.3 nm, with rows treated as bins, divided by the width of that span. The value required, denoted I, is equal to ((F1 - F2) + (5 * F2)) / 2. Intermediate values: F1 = 2.12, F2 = 2.50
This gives 6.1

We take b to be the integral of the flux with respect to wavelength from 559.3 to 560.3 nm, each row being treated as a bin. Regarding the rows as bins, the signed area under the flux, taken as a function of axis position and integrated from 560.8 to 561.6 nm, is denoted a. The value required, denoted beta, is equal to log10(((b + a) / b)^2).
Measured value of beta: 0.51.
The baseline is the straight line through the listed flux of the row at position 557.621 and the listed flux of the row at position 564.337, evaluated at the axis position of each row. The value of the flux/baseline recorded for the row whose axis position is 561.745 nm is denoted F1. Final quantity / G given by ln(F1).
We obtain -0.13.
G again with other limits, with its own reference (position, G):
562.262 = 0.09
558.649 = -0.08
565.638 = 0.03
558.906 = -0.17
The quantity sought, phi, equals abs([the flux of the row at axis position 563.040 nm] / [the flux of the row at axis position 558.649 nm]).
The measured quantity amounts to 0.99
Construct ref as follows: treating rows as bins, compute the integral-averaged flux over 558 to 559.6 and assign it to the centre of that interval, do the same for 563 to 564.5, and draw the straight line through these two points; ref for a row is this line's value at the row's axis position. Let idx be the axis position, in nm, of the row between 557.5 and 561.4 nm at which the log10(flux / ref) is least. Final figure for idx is 558.392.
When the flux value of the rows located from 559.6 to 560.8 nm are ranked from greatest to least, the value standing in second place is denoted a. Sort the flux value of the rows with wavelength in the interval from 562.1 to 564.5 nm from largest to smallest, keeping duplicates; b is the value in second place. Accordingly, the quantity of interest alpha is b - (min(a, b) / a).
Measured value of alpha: 21.7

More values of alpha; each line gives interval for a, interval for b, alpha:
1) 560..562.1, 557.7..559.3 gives 21.3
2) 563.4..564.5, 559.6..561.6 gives 21.2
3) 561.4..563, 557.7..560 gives 21.4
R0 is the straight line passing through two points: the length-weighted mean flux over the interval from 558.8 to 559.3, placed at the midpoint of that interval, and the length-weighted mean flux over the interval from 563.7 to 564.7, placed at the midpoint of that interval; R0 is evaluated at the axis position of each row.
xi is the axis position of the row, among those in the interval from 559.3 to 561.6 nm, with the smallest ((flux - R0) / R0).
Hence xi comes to 561.486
